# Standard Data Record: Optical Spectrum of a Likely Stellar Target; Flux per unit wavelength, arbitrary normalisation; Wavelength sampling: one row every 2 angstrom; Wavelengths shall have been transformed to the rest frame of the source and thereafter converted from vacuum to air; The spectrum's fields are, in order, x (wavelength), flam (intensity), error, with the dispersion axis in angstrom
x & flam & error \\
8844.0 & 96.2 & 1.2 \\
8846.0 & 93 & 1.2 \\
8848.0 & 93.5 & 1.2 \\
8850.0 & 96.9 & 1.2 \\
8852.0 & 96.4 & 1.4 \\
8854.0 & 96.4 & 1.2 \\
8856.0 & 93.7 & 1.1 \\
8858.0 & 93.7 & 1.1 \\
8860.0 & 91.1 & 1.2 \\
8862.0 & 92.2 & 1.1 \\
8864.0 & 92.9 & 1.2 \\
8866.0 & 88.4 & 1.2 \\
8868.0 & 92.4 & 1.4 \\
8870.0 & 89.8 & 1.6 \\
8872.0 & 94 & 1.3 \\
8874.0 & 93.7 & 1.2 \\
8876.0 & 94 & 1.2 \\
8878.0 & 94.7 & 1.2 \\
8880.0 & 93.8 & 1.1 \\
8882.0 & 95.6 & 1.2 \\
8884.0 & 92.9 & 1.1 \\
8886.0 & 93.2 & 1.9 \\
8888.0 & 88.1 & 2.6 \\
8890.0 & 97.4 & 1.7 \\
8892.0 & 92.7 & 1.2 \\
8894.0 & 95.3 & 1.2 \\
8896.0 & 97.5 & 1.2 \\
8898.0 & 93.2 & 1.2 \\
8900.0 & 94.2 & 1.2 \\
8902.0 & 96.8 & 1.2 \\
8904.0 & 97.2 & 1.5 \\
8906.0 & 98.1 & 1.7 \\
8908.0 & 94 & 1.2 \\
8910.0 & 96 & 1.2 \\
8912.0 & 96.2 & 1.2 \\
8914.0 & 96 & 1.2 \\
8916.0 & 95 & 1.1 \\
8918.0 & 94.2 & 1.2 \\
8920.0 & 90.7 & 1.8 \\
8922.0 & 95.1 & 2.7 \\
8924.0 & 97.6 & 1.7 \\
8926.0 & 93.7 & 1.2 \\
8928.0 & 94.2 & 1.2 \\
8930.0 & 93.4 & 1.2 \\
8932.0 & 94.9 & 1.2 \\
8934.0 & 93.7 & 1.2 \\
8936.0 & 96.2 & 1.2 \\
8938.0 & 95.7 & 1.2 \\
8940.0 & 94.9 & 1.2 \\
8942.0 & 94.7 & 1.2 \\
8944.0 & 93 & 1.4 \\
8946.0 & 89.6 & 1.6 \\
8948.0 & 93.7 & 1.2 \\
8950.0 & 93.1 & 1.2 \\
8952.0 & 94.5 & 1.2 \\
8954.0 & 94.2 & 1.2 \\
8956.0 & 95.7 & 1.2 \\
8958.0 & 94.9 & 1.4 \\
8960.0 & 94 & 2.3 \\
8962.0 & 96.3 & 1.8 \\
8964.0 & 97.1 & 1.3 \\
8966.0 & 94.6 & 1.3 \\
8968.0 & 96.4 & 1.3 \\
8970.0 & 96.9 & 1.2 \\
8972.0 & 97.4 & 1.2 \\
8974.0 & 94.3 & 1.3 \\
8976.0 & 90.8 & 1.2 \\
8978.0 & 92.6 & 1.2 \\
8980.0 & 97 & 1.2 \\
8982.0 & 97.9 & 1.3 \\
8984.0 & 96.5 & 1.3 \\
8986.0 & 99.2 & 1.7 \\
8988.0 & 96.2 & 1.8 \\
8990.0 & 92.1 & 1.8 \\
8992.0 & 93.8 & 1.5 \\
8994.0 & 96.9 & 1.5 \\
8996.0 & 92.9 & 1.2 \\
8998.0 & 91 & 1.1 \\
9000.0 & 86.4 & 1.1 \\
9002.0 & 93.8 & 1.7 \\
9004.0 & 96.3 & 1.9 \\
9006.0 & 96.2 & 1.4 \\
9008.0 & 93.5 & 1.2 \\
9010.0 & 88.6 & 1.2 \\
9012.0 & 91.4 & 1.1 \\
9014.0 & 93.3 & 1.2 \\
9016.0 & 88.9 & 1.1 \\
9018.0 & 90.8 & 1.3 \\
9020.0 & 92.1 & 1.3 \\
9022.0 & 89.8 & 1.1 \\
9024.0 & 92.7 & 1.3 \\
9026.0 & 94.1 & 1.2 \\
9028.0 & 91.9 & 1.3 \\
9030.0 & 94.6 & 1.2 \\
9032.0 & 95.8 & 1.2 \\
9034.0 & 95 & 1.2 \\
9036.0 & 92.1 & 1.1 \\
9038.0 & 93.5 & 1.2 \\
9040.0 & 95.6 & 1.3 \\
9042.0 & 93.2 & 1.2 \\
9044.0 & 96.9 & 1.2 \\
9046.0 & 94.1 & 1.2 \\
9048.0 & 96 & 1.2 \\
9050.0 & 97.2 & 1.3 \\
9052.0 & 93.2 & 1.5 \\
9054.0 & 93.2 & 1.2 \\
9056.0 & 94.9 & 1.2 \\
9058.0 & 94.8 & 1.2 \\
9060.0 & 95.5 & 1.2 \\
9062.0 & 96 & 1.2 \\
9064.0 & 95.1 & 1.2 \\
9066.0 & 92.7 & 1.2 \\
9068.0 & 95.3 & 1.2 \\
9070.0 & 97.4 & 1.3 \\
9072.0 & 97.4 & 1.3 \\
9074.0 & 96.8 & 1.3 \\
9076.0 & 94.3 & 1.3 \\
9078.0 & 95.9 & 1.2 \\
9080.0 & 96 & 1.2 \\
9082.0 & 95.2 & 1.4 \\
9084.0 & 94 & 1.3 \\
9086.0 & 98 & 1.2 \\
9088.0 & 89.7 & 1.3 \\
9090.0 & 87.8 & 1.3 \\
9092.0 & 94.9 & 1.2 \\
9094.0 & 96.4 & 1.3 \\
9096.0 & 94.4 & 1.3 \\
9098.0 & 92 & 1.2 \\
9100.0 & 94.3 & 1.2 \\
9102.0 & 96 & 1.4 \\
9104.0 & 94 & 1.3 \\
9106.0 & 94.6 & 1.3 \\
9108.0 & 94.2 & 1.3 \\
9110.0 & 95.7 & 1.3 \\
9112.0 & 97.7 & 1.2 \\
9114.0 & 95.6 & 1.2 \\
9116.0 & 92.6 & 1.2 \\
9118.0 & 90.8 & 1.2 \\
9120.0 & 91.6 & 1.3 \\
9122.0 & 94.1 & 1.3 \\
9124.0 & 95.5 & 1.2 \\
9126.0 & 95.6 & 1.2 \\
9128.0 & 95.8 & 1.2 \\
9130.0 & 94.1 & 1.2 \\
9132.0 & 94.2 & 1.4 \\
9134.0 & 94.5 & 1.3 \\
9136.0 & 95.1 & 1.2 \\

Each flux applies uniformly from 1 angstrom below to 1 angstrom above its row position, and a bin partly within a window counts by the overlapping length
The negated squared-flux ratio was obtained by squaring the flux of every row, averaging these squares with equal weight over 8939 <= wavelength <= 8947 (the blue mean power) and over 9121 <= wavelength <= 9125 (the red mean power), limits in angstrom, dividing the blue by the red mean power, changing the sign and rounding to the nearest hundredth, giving -0.96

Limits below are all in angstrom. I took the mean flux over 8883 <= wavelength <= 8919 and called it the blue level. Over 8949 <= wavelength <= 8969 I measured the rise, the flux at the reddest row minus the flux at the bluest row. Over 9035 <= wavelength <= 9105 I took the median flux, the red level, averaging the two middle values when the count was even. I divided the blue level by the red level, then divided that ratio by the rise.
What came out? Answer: 0.3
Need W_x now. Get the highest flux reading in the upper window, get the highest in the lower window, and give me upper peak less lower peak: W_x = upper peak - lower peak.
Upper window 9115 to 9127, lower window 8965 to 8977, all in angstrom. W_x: -1.8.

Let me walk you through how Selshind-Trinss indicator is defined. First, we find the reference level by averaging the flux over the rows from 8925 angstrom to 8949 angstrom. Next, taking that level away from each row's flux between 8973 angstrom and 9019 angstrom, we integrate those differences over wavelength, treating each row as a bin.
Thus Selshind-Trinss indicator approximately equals -22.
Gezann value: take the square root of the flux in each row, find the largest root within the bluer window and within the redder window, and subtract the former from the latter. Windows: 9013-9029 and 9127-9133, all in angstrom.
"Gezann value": 0.09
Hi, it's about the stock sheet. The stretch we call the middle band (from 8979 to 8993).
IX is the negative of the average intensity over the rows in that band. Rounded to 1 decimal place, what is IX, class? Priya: -96.1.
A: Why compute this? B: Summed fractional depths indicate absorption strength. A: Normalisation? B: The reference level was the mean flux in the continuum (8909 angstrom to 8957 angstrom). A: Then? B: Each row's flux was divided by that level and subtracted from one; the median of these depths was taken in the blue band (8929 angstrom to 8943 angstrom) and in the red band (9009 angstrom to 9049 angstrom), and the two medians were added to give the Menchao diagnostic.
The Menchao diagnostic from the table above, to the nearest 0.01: 0.01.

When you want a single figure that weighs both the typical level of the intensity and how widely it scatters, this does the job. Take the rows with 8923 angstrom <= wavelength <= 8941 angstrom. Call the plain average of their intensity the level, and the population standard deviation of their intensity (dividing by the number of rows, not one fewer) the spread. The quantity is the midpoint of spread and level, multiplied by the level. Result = 4567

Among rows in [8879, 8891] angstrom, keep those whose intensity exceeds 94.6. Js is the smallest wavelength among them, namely 8882.0 angstrom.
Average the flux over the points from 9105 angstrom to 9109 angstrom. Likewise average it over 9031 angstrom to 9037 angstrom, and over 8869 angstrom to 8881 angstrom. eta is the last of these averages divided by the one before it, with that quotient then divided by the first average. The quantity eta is 0.0105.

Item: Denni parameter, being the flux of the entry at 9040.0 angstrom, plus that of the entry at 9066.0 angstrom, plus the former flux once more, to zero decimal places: 284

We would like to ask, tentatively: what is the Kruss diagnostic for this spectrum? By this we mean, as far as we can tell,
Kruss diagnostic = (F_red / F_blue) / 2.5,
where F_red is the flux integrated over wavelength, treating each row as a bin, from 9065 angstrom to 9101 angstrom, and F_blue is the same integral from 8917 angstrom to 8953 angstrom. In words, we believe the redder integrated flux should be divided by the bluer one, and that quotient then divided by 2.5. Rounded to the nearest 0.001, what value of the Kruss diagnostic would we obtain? 0.402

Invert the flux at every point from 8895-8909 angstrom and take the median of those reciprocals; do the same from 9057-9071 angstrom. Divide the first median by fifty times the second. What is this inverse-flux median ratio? 0.0197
